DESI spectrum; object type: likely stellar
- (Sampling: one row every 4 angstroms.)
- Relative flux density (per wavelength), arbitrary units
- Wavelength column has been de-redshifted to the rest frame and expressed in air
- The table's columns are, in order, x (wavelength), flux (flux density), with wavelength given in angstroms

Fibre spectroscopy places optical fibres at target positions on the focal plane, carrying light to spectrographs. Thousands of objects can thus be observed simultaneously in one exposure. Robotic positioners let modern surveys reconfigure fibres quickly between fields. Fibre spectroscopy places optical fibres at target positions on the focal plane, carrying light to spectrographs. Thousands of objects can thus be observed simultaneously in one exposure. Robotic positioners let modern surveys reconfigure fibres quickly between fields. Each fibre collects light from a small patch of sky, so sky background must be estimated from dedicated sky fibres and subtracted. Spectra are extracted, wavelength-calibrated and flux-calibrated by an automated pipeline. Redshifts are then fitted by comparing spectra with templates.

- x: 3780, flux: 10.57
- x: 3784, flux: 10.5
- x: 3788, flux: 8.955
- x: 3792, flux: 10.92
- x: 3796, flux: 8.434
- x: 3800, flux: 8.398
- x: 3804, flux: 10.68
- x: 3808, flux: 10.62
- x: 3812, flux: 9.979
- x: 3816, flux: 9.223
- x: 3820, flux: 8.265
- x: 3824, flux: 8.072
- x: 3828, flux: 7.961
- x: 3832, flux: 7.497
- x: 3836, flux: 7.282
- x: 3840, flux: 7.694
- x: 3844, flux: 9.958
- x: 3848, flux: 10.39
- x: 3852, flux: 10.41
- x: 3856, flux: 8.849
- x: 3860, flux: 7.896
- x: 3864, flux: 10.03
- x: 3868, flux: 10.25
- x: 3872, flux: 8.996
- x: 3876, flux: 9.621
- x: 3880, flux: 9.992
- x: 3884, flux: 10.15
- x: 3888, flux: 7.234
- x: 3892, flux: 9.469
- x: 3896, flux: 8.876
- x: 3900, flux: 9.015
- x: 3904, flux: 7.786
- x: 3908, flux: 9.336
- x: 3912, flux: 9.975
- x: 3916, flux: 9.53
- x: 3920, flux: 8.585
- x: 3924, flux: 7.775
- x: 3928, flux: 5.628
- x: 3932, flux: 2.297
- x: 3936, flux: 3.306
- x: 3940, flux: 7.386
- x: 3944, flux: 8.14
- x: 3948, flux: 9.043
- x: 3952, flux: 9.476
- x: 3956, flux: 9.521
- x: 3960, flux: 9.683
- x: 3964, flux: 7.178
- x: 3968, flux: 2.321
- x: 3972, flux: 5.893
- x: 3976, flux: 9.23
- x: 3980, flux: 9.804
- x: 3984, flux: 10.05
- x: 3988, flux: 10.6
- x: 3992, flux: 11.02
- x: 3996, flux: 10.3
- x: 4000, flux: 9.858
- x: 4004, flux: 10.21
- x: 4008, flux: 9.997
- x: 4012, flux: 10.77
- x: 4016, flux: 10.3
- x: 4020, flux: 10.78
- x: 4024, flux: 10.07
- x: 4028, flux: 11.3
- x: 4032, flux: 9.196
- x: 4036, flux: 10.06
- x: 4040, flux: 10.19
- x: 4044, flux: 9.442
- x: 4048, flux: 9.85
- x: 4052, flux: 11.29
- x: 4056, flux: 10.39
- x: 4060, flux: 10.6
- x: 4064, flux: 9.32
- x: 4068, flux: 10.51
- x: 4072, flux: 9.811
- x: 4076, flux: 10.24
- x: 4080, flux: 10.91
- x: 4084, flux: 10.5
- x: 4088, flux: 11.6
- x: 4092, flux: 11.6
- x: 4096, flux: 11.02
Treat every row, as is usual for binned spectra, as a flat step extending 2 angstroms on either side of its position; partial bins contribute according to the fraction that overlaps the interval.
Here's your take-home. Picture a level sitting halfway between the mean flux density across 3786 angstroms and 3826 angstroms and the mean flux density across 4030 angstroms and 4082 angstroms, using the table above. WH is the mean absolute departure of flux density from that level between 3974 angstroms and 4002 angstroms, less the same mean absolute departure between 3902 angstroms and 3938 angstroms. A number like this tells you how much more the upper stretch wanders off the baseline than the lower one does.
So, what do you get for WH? -2.1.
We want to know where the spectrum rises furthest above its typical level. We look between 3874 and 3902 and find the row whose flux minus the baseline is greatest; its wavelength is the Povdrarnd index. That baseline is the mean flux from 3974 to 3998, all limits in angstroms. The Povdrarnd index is 3884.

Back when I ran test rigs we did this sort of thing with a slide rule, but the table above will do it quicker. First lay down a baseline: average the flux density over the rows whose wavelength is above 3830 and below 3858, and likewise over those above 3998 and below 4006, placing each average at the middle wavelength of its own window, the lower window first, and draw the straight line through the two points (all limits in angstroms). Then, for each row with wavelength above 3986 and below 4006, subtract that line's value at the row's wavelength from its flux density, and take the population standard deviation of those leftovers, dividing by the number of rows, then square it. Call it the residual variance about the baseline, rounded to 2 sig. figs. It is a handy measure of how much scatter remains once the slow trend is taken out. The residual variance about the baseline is 0.18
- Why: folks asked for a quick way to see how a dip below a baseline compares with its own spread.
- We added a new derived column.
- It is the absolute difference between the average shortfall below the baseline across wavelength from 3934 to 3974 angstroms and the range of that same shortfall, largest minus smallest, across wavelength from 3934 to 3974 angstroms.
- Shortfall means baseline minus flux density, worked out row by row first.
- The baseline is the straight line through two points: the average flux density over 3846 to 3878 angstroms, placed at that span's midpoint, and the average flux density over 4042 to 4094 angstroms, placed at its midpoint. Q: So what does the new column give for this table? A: 5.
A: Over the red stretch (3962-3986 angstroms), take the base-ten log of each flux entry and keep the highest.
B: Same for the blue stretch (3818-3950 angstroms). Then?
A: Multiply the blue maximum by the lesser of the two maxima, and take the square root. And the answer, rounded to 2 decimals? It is 1.01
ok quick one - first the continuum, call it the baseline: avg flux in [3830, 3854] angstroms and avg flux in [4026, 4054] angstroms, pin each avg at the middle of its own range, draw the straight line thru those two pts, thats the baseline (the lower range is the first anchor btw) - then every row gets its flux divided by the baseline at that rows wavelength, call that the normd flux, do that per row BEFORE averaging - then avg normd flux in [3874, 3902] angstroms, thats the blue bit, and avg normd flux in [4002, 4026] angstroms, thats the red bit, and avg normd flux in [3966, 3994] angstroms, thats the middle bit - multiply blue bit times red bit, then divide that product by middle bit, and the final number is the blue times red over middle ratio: 1.21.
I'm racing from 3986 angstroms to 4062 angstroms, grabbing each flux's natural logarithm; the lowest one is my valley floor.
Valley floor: 2.2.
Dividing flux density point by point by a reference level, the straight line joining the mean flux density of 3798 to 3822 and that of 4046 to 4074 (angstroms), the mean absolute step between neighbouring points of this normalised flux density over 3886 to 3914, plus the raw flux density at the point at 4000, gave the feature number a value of 10.0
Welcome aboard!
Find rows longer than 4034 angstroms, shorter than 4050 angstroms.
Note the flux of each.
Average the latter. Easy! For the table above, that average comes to 9.9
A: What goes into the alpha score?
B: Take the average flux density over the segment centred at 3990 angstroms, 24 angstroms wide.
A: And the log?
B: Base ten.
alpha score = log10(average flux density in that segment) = 1.01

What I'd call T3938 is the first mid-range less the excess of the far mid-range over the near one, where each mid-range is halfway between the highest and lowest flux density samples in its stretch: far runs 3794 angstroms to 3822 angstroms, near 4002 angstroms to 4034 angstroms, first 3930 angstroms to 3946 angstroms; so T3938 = 6.0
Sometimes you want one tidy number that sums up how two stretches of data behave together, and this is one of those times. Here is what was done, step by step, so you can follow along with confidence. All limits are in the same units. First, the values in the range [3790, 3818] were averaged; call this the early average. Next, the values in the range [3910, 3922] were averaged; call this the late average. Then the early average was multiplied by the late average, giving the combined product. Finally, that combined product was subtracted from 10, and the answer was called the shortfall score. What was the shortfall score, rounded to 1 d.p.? -81.3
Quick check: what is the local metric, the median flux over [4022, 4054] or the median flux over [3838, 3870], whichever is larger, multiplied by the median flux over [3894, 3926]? 90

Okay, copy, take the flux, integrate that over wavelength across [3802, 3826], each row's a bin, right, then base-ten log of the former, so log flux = 2.36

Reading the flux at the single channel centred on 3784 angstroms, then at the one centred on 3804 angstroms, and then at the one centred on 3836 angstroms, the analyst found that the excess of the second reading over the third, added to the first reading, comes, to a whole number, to 14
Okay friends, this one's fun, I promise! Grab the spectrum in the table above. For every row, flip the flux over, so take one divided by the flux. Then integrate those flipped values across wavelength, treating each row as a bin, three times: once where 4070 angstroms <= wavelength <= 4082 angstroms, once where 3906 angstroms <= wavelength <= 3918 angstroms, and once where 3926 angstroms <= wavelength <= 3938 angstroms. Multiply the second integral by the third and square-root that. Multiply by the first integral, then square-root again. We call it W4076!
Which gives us 1.6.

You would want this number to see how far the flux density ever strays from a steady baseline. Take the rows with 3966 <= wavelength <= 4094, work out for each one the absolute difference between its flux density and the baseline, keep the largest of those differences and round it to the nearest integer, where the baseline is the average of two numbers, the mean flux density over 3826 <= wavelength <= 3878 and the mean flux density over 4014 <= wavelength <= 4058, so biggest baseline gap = 7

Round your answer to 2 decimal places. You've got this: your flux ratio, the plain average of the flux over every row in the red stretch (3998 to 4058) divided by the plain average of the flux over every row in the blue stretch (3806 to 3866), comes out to 1.15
